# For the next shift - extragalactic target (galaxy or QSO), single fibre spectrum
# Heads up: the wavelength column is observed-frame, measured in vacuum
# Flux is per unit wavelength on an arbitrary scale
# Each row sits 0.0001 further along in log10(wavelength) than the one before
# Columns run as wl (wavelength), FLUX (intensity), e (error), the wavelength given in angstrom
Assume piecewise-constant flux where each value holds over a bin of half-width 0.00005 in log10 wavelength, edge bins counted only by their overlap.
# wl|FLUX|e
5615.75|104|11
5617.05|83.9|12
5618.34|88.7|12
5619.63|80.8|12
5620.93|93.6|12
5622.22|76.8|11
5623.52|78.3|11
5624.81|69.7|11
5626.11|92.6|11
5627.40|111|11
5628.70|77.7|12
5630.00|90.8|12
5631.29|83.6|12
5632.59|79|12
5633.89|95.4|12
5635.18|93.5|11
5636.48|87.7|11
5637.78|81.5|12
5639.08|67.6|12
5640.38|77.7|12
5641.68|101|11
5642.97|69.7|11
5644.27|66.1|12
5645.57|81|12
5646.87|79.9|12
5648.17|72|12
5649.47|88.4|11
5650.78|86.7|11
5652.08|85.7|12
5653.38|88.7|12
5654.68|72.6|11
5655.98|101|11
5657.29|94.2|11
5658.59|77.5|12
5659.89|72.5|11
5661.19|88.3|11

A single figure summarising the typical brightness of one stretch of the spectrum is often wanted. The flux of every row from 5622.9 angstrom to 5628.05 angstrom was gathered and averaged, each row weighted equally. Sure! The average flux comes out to 88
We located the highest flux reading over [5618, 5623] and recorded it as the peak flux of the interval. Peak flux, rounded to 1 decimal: 93.6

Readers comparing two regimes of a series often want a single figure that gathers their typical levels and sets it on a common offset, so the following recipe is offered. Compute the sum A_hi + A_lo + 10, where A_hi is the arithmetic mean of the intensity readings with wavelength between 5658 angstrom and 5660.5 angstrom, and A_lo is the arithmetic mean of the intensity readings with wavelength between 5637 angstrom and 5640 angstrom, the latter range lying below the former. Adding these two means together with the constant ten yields 160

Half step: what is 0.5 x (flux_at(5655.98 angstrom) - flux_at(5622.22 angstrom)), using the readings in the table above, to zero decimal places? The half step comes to 12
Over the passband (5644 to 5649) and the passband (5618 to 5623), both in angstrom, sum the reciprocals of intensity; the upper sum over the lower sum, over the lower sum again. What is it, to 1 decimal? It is 24.0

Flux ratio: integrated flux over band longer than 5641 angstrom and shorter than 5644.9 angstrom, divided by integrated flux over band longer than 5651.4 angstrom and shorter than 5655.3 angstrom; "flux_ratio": 0.96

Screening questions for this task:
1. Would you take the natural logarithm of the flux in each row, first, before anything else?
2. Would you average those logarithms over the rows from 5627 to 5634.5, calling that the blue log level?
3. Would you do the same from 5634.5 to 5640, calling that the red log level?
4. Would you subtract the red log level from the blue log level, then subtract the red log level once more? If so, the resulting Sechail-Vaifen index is -4.33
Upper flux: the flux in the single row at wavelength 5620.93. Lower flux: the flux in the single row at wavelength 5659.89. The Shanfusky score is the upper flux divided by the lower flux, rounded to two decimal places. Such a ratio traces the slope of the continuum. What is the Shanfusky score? 1.29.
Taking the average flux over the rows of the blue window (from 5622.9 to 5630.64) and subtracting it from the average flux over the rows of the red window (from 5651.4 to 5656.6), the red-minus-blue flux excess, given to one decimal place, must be 0.3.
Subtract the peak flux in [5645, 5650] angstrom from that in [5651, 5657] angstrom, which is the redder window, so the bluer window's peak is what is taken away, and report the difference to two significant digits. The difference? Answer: 13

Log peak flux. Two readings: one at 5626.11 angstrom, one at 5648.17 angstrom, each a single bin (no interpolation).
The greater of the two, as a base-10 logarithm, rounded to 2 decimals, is 1.97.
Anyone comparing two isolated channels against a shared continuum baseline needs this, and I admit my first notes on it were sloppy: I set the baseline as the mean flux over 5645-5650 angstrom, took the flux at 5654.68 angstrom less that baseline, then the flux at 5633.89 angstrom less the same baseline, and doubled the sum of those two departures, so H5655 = 15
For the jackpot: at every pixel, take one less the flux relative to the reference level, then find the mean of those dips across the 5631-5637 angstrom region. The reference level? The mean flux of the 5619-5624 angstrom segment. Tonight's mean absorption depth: -0.07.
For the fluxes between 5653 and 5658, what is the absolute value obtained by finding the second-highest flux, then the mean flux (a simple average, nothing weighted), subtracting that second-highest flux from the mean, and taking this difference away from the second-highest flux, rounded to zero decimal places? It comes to 99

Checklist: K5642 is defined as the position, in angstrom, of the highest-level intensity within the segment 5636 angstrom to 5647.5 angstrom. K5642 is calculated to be 5641.68 angstrom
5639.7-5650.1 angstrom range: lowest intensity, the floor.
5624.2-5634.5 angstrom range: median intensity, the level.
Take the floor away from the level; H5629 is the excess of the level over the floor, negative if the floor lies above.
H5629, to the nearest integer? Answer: 21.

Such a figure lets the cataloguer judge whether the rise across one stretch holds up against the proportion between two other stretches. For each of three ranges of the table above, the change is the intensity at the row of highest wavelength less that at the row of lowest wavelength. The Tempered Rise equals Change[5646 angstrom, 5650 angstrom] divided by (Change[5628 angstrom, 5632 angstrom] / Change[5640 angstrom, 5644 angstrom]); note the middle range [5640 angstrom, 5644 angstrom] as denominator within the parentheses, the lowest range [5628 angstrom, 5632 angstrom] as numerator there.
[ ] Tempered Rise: -12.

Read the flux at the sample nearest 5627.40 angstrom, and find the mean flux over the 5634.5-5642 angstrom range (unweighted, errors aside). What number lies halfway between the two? 98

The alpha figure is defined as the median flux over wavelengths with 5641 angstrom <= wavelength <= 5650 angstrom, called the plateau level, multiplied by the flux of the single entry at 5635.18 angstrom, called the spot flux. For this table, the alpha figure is 7471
